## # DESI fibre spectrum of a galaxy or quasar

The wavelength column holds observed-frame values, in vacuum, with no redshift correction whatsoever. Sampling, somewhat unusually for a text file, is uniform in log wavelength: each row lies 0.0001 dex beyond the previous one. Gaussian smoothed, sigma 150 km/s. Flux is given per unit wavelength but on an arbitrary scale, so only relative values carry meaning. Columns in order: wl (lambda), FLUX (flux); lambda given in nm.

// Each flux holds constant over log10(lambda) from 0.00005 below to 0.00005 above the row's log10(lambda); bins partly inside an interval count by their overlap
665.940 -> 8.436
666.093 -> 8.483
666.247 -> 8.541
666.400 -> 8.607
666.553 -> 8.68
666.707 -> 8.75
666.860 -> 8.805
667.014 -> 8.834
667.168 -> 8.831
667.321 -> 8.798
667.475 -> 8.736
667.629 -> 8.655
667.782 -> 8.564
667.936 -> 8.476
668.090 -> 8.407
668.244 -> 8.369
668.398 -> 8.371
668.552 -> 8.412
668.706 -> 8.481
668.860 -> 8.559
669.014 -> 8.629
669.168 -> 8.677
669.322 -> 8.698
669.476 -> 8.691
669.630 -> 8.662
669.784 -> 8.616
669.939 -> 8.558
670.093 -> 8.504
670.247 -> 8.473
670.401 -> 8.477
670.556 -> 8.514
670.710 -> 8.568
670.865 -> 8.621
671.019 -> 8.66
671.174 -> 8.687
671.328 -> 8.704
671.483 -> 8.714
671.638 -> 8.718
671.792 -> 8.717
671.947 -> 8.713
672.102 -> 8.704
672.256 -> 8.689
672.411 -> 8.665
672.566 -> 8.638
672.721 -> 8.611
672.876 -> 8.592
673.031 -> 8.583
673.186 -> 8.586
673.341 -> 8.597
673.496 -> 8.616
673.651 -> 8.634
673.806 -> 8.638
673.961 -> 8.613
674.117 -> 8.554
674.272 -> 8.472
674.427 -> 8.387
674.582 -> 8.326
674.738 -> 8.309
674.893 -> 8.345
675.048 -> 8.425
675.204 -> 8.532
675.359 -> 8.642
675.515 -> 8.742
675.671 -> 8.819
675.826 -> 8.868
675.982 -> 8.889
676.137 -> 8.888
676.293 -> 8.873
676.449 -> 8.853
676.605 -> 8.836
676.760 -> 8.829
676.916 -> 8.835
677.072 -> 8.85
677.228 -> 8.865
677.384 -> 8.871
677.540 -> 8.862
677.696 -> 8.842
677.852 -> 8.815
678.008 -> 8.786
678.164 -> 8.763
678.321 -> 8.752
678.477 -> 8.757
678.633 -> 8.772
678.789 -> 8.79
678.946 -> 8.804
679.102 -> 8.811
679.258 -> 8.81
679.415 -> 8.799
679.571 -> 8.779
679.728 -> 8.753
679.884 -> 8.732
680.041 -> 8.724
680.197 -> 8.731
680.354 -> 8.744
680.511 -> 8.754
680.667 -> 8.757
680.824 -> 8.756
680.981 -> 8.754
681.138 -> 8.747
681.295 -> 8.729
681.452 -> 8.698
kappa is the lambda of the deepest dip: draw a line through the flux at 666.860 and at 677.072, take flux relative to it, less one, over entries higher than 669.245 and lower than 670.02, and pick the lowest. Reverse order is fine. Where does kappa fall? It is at 669.939 nm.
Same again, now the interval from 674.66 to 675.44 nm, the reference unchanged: 674.738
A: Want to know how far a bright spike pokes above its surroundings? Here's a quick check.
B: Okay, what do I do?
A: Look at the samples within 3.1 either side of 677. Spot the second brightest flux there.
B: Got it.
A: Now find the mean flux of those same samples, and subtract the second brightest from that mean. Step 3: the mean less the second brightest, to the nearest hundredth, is -0.16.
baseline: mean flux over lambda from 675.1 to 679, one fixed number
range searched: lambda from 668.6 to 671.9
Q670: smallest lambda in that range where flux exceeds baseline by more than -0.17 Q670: 669.168 nm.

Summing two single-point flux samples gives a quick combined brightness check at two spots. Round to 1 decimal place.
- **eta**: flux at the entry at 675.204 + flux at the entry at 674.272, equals 17.0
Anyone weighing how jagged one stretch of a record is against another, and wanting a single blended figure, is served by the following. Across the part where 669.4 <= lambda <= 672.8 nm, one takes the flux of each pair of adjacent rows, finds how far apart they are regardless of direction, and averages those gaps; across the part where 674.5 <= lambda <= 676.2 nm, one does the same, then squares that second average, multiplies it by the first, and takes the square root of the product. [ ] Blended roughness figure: 0.010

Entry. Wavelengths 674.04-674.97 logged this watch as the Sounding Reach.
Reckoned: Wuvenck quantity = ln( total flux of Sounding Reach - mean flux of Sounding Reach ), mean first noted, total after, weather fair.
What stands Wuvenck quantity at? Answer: 3.74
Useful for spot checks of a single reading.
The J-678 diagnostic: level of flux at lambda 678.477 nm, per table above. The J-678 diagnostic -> 8.757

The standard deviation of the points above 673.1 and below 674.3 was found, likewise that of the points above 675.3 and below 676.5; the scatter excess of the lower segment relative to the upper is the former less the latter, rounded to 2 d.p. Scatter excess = -0.03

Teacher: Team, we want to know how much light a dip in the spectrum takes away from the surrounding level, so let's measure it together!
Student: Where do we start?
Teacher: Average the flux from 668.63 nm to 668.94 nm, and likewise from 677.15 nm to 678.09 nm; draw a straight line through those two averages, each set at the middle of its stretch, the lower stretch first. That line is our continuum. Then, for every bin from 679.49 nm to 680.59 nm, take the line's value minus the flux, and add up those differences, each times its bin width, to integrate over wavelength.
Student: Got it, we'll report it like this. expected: 0.20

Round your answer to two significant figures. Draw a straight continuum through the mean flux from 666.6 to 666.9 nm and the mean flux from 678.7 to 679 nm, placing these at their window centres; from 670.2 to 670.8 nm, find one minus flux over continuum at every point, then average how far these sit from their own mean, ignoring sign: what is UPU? 0.0037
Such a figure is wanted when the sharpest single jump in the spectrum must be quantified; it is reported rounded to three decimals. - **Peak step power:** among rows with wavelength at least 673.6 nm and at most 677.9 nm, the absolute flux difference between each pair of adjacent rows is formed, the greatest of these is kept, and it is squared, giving 0.012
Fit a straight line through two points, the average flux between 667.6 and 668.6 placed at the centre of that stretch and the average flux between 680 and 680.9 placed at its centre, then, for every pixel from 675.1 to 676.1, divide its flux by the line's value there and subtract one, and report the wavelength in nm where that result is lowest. 675.204 nm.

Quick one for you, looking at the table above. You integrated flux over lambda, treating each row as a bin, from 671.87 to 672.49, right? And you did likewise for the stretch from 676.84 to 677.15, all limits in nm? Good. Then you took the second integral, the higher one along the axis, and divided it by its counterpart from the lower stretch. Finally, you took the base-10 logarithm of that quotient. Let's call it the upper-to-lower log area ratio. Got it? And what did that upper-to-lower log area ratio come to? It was -0.29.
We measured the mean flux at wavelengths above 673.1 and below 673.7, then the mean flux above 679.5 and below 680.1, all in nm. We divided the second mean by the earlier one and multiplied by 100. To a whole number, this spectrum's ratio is 102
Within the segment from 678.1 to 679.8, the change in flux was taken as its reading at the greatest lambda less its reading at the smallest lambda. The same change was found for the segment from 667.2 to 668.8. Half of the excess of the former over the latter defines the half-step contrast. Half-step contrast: 0.15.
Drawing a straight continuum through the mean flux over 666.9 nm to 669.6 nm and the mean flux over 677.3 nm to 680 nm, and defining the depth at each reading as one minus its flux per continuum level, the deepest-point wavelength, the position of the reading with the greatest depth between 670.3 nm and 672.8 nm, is 670.401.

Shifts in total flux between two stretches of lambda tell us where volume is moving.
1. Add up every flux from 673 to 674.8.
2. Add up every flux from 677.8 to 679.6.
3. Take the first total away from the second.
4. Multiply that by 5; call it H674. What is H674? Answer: 15.6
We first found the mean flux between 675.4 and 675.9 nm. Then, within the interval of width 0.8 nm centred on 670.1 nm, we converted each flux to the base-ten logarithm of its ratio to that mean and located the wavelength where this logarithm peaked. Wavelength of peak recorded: 669.784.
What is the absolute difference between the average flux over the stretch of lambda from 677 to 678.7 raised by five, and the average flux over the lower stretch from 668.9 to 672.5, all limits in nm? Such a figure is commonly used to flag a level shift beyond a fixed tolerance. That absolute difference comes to 5.17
